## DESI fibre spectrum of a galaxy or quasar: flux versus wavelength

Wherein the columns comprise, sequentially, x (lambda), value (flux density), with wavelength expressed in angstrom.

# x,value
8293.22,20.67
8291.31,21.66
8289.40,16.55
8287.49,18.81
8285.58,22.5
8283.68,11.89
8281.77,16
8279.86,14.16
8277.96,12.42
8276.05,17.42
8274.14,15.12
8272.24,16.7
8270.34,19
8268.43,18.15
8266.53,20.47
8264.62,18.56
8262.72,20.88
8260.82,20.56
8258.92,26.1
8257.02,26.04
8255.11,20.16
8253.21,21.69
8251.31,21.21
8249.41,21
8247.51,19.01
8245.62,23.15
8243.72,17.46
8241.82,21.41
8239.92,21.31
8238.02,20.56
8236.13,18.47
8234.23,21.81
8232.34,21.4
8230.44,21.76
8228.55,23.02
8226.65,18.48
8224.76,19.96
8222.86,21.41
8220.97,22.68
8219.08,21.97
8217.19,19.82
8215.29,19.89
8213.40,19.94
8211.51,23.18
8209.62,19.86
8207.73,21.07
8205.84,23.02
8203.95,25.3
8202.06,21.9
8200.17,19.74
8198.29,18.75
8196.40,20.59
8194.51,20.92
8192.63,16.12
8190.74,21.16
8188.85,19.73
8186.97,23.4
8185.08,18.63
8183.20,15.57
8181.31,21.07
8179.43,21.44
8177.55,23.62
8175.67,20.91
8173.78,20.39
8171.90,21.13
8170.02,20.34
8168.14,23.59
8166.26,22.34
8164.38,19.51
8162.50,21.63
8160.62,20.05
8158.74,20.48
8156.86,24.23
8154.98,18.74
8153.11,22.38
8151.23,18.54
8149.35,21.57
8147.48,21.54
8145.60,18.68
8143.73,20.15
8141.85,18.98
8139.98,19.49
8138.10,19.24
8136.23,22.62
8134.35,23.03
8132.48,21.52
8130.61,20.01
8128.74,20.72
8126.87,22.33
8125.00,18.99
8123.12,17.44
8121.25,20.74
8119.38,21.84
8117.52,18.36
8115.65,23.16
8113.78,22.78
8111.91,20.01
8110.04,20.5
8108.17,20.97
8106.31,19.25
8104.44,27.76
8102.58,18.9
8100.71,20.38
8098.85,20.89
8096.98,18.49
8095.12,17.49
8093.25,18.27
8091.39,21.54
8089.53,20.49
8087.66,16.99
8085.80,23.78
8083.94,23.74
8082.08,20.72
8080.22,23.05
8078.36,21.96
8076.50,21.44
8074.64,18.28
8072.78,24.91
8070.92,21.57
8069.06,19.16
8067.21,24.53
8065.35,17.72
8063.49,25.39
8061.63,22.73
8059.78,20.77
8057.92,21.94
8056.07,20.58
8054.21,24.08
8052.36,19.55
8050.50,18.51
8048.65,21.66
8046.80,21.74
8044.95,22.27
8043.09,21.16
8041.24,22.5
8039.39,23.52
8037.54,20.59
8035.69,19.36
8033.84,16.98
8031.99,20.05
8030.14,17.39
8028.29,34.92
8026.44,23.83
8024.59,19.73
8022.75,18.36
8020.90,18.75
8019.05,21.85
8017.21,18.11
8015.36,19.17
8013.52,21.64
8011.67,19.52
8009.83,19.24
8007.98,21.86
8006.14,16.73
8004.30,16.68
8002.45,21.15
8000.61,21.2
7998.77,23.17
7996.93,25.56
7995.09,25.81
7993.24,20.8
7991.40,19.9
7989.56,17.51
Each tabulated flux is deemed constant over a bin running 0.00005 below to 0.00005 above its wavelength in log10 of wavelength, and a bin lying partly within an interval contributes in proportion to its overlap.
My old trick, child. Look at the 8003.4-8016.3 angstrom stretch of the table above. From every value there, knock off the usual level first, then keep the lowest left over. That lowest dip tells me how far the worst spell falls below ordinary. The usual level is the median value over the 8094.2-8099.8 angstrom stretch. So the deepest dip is -1.8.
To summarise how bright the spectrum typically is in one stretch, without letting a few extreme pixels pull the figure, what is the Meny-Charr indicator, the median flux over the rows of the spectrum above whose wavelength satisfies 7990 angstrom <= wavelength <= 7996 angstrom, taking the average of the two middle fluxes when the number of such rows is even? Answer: 20.8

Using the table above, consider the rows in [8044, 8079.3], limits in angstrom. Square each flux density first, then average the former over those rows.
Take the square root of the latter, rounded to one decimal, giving 21.6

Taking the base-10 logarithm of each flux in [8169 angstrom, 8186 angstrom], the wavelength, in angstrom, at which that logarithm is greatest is 8177.55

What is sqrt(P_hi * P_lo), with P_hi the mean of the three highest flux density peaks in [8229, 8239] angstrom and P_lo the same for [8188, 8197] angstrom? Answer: 21.3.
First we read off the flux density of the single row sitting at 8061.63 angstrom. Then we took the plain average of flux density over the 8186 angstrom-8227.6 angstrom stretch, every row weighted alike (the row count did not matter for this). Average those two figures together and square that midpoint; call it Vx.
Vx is 475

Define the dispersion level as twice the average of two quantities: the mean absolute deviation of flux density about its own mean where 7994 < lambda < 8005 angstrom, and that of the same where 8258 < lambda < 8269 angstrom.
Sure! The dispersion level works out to 4.39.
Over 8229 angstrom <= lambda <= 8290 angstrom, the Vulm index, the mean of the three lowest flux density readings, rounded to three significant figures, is 12.8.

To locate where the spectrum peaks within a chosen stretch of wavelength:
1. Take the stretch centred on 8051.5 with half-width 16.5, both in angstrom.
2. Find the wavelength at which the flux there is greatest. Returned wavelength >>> 8063.49 angstrom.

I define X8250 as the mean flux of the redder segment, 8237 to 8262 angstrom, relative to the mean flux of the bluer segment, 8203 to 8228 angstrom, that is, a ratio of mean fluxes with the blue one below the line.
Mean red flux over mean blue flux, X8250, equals 1.01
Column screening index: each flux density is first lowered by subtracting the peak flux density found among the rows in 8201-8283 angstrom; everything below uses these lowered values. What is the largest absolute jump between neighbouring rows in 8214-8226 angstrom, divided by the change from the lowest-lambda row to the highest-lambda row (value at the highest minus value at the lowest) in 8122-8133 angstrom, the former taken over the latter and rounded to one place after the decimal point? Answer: 0.5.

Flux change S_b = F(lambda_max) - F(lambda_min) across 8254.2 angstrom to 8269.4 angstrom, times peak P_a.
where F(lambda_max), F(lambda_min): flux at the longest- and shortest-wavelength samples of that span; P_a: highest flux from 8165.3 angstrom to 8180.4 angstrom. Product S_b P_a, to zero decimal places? -47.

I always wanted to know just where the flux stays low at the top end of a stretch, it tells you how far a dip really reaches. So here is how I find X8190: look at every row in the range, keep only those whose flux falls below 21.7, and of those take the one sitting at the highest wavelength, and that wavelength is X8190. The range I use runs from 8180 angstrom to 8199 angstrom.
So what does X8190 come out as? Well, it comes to 8198.29 angstrom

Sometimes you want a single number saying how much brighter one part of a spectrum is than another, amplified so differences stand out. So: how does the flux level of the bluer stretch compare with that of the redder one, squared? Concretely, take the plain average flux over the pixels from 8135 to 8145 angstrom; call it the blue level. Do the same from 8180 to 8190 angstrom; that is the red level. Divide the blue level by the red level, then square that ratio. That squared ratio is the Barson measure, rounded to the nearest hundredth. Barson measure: 1.04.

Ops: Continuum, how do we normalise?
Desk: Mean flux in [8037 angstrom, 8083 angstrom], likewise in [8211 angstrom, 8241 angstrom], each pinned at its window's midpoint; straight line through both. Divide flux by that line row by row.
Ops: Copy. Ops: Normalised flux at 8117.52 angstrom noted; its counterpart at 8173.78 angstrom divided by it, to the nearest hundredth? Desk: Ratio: 1.12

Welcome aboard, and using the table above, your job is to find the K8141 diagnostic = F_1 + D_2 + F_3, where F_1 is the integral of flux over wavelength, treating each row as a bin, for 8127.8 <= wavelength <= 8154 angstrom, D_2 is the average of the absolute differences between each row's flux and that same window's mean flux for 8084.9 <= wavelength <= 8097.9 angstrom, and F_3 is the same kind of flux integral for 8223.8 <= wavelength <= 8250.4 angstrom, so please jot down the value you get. 1091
